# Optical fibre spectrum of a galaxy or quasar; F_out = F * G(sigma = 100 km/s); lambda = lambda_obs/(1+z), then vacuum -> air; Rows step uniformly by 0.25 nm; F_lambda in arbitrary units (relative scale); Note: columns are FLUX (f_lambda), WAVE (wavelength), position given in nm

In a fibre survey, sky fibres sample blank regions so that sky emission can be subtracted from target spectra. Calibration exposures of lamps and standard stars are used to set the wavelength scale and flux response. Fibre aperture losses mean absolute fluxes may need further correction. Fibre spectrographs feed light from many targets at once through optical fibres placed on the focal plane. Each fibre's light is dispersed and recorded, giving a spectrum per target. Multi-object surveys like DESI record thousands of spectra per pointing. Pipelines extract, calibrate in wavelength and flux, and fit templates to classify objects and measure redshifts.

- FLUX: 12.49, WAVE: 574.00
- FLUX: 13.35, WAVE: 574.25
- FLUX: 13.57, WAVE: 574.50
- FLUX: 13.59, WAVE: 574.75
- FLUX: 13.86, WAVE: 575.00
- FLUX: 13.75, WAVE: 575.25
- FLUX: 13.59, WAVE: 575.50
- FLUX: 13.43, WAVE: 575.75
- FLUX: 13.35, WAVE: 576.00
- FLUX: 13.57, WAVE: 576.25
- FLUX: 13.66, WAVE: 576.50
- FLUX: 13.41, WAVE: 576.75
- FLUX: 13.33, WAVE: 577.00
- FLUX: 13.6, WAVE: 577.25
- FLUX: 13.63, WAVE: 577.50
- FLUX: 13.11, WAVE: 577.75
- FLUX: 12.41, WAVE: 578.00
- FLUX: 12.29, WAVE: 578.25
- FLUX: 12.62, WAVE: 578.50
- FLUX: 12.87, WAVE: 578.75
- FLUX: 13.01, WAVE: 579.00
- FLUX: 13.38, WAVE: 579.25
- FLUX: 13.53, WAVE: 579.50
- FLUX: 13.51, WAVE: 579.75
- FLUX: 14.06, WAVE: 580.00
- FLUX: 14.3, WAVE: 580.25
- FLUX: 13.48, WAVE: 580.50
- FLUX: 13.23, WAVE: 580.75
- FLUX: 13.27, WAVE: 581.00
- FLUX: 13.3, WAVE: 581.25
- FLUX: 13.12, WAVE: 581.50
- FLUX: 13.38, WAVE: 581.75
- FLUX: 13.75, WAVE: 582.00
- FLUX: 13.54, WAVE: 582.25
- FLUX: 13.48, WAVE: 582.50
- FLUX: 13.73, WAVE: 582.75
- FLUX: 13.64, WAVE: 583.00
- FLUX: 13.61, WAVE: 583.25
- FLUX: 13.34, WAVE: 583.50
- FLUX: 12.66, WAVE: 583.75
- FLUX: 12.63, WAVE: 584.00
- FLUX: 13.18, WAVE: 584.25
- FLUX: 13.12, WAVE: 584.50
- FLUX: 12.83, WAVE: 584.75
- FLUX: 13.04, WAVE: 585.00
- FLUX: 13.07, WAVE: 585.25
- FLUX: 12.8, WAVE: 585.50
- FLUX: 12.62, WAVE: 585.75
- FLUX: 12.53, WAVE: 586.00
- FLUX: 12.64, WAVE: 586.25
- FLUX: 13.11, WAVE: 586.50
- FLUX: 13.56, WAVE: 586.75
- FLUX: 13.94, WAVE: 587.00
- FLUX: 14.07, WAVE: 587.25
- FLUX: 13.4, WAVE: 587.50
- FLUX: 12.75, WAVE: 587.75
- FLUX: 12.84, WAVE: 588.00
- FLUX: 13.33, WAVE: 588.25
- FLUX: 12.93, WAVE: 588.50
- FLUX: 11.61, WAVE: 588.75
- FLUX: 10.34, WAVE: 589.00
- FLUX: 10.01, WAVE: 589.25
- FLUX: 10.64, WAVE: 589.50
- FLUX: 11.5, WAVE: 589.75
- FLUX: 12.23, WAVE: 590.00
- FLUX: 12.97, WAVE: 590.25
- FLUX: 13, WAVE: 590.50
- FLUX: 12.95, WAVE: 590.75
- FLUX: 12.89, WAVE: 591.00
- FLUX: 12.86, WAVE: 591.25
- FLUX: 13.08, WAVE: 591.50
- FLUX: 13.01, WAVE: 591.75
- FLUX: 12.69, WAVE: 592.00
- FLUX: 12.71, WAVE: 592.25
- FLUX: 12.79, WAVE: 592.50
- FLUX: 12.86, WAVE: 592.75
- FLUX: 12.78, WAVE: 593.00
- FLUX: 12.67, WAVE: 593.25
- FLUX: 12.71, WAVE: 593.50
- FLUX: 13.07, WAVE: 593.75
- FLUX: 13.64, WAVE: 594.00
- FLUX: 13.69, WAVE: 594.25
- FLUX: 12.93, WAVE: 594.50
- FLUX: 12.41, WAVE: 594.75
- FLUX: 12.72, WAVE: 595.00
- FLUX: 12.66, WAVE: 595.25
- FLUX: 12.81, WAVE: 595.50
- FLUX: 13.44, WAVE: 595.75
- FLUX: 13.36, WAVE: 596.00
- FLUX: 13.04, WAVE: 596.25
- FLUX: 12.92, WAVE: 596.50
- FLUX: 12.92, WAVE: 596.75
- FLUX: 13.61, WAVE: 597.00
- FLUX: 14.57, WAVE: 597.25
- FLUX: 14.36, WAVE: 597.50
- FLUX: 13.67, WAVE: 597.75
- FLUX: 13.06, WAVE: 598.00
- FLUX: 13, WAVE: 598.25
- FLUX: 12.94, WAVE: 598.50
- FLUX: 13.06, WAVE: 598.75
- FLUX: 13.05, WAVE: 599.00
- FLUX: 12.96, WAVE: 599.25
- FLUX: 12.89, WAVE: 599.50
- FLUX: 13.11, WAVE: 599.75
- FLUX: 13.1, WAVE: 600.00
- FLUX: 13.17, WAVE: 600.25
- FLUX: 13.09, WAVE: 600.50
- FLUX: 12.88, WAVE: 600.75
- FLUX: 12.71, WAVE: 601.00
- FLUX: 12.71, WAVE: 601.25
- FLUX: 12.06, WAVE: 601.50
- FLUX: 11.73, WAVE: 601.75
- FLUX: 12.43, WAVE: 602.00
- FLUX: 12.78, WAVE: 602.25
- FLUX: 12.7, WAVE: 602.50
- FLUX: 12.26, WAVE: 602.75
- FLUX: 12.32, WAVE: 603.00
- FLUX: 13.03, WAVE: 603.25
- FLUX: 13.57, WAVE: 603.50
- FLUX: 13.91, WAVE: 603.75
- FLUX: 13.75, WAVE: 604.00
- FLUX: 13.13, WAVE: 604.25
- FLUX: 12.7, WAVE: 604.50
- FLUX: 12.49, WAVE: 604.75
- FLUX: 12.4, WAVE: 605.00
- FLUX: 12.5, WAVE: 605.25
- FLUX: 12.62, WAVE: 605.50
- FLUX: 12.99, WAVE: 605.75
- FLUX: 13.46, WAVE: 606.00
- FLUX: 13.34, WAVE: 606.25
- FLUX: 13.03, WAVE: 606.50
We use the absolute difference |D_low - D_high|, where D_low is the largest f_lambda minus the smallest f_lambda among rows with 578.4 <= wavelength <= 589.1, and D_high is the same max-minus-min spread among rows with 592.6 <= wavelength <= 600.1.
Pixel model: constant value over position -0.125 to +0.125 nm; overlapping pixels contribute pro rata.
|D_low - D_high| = 1.8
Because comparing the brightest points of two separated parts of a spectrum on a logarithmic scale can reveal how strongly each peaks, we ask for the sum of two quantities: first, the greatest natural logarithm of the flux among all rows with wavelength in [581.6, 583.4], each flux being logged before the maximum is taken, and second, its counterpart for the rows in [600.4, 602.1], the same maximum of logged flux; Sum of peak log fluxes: 5.19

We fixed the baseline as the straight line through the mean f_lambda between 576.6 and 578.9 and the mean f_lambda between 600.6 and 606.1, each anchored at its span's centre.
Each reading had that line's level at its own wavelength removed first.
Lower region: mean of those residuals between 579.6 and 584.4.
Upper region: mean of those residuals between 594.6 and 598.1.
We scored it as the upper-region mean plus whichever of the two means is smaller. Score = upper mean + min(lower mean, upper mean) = 0.81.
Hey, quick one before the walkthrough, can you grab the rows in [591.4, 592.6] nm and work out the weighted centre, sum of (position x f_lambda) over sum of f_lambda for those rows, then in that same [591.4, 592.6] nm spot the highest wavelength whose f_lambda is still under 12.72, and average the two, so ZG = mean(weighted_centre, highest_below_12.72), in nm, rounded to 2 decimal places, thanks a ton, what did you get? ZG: 592.12 nm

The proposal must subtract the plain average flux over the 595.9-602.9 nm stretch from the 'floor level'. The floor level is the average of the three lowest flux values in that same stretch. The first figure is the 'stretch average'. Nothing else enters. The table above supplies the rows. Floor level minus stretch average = -1.0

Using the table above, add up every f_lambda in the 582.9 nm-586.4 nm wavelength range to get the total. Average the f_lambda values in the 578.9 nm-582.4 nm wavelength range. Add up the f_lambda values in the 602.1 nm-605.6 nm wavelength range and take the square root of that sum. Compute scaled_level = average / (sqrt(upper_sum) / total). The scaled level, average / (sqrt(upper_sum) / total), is 183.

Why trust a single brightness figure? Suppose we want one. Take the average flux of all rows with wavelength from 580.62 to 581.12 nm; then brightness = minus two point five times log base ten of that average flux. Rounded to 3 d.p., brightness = -2.806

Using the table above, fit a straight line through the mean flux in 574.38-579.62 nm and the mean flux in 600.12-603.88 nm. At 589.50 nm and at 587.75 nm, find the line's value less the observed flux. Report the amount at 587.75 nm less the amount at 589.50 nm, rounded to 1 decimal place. -2.1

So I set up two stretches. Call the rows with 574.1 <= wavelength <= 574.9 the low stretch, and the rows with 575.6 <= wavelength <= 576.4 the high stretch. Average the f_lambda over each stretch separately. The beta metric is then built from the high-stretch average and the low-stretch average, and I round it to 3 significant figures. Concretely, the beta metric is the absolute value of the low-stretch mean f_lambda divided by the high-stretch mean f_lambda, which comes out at 1.00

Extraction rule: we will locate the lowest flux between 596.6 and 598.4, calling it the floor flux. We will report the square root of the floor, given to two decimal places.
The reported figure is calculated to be 3.59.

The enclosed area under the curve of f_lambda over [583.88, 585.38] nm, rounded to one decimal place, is 19.5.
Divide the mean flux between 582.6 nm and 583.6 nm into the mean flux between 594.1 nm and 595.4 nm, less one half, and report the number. 0.449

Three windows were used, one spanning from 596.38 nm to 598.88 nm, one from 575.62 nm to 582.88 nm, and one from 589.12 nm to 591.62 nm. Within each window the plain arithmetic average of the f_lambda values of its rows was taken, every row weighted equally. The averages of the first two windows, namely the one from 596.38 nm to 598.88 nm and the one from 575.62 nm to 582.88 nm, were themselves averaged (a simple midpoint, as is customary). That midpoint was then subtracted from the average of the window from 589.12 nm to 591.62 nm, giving -1.2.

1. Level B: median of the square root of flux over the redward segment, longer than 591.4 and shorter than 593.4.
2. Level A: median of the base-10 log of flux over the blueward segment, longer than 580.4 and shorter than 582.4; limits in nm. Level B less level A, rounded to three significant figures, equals 2.45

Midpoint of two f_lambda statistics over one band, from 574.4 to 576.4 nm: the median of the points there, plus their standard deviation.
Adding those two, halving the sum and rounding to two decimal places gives 6.87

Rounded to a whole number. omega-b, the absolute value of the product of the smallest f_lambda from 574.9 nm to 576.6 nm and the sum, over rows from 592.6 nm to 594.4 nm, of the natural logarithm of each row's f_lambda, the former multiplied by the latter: 240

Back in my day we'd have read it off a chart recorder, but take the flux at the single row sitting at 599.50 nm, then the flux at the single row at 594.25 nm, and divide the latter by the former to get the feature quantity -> 1.06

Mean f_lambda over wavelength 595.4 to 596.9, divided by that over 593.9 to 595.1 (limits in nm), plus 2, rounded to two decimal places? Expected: 3.00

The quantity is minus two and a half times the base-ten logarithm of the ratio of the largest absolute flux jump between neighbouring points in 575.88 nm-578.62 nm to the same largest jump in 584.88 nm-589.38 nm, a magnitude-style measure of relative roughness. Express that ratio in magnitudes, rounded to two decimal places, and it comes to 0.69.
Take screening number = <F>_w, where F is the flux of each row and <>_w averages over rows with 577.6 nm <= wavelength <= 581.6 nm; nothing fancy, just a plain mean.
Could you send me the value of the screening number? 13.2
